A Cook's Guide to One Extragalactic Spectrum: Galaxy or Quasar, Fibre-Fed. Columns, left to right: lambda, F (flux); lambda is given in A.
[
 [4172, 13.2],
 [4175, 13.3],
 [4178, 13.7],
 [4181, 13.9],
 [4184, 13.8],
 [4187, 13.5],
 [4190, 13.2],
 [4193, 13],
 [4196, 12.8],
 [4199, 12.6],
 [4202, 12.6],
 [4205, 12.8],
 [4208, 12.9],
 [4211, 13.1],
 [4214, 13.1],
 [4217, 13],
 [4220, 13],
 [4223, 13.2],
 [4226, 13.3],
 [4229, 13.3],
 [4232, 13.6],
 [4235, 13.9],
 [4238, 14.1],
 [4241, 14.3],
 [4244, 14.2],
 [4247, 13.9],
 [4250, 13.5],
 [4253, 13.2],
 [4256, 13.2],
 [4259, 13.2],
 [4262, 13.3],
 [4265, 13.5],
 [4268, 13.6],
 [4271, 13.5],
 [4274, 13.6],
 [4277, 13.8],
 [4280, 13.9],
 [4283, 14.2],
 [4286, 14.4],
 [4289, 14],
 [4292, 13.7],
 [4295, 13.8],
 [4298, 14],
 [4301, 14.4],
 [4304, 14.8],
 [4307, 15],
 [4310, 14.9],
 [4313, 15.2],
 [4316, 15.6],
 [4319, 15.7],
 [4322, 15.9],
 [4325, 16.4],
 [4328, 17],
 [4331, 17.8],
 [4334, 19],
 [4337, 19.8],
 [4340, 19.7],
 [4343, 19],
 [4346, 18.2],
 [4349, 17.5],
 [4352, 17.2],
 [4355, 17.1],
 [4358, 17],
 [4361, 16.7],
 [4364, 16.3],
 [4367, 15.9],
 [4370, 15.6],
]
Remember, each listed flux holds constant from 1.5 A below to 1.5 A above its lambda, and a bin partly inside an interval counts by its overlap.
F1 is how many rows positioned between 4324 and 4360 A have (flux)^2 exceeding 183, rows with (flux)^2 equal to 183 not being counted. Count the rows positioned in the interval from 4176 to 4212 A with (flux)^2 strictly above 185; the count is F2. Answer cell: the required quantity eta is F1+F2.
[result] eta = 15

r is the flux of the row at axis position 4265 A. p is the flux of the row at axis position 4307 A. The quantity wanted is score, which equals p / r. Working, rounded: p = 15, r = 13.5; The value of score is 1.1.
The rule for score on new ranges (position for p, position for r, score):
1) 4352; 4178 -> 1.3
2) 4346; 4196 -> 1.4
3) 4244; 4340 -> 0.7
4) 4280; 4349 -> 0.8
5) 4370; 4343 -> 0.8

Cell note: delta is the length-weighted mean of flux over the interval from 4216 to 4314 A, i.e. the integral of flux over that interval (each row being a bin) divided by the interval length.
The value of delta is 13.8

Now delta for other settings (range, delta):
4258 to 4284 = 13.6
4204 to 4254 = 13.4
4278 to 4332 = 15.0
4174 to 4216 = 13.2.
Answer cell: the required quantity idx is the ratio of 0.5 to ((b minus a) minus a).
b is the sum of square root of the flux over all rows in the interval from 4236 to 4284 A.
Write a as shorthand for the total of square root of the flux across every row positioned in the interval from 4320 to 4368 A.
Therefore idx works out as -0.0067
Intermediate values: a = 67.0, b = 59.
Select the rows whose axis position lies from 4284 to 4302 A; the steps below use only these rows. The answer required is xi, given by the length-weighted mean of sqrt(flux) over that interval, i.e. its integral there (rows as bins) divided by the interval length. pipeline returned 3.75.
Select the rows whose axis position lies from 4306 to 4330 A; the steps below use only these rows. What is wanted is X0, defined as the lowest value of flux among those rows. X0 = 14.9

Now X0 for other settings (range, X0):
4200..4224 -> 12.6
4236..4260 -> 13.2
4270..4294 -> 13.5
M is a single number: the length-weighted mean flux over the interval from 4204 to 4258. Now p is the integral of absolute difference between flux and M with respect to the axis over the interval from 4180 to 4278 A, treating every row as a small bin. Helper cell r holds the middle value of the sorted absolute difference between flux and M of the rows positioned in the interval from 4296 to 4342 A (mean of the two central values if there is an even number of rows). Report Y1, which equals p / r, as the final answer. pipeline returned 16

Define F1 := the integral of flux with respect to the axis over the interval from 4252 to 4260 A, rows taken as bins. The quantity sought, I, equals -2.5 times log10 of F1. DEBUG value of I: -5.06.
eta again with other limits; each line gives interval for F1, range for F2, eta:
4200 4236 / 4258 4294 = 8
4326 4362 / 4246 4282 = 15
